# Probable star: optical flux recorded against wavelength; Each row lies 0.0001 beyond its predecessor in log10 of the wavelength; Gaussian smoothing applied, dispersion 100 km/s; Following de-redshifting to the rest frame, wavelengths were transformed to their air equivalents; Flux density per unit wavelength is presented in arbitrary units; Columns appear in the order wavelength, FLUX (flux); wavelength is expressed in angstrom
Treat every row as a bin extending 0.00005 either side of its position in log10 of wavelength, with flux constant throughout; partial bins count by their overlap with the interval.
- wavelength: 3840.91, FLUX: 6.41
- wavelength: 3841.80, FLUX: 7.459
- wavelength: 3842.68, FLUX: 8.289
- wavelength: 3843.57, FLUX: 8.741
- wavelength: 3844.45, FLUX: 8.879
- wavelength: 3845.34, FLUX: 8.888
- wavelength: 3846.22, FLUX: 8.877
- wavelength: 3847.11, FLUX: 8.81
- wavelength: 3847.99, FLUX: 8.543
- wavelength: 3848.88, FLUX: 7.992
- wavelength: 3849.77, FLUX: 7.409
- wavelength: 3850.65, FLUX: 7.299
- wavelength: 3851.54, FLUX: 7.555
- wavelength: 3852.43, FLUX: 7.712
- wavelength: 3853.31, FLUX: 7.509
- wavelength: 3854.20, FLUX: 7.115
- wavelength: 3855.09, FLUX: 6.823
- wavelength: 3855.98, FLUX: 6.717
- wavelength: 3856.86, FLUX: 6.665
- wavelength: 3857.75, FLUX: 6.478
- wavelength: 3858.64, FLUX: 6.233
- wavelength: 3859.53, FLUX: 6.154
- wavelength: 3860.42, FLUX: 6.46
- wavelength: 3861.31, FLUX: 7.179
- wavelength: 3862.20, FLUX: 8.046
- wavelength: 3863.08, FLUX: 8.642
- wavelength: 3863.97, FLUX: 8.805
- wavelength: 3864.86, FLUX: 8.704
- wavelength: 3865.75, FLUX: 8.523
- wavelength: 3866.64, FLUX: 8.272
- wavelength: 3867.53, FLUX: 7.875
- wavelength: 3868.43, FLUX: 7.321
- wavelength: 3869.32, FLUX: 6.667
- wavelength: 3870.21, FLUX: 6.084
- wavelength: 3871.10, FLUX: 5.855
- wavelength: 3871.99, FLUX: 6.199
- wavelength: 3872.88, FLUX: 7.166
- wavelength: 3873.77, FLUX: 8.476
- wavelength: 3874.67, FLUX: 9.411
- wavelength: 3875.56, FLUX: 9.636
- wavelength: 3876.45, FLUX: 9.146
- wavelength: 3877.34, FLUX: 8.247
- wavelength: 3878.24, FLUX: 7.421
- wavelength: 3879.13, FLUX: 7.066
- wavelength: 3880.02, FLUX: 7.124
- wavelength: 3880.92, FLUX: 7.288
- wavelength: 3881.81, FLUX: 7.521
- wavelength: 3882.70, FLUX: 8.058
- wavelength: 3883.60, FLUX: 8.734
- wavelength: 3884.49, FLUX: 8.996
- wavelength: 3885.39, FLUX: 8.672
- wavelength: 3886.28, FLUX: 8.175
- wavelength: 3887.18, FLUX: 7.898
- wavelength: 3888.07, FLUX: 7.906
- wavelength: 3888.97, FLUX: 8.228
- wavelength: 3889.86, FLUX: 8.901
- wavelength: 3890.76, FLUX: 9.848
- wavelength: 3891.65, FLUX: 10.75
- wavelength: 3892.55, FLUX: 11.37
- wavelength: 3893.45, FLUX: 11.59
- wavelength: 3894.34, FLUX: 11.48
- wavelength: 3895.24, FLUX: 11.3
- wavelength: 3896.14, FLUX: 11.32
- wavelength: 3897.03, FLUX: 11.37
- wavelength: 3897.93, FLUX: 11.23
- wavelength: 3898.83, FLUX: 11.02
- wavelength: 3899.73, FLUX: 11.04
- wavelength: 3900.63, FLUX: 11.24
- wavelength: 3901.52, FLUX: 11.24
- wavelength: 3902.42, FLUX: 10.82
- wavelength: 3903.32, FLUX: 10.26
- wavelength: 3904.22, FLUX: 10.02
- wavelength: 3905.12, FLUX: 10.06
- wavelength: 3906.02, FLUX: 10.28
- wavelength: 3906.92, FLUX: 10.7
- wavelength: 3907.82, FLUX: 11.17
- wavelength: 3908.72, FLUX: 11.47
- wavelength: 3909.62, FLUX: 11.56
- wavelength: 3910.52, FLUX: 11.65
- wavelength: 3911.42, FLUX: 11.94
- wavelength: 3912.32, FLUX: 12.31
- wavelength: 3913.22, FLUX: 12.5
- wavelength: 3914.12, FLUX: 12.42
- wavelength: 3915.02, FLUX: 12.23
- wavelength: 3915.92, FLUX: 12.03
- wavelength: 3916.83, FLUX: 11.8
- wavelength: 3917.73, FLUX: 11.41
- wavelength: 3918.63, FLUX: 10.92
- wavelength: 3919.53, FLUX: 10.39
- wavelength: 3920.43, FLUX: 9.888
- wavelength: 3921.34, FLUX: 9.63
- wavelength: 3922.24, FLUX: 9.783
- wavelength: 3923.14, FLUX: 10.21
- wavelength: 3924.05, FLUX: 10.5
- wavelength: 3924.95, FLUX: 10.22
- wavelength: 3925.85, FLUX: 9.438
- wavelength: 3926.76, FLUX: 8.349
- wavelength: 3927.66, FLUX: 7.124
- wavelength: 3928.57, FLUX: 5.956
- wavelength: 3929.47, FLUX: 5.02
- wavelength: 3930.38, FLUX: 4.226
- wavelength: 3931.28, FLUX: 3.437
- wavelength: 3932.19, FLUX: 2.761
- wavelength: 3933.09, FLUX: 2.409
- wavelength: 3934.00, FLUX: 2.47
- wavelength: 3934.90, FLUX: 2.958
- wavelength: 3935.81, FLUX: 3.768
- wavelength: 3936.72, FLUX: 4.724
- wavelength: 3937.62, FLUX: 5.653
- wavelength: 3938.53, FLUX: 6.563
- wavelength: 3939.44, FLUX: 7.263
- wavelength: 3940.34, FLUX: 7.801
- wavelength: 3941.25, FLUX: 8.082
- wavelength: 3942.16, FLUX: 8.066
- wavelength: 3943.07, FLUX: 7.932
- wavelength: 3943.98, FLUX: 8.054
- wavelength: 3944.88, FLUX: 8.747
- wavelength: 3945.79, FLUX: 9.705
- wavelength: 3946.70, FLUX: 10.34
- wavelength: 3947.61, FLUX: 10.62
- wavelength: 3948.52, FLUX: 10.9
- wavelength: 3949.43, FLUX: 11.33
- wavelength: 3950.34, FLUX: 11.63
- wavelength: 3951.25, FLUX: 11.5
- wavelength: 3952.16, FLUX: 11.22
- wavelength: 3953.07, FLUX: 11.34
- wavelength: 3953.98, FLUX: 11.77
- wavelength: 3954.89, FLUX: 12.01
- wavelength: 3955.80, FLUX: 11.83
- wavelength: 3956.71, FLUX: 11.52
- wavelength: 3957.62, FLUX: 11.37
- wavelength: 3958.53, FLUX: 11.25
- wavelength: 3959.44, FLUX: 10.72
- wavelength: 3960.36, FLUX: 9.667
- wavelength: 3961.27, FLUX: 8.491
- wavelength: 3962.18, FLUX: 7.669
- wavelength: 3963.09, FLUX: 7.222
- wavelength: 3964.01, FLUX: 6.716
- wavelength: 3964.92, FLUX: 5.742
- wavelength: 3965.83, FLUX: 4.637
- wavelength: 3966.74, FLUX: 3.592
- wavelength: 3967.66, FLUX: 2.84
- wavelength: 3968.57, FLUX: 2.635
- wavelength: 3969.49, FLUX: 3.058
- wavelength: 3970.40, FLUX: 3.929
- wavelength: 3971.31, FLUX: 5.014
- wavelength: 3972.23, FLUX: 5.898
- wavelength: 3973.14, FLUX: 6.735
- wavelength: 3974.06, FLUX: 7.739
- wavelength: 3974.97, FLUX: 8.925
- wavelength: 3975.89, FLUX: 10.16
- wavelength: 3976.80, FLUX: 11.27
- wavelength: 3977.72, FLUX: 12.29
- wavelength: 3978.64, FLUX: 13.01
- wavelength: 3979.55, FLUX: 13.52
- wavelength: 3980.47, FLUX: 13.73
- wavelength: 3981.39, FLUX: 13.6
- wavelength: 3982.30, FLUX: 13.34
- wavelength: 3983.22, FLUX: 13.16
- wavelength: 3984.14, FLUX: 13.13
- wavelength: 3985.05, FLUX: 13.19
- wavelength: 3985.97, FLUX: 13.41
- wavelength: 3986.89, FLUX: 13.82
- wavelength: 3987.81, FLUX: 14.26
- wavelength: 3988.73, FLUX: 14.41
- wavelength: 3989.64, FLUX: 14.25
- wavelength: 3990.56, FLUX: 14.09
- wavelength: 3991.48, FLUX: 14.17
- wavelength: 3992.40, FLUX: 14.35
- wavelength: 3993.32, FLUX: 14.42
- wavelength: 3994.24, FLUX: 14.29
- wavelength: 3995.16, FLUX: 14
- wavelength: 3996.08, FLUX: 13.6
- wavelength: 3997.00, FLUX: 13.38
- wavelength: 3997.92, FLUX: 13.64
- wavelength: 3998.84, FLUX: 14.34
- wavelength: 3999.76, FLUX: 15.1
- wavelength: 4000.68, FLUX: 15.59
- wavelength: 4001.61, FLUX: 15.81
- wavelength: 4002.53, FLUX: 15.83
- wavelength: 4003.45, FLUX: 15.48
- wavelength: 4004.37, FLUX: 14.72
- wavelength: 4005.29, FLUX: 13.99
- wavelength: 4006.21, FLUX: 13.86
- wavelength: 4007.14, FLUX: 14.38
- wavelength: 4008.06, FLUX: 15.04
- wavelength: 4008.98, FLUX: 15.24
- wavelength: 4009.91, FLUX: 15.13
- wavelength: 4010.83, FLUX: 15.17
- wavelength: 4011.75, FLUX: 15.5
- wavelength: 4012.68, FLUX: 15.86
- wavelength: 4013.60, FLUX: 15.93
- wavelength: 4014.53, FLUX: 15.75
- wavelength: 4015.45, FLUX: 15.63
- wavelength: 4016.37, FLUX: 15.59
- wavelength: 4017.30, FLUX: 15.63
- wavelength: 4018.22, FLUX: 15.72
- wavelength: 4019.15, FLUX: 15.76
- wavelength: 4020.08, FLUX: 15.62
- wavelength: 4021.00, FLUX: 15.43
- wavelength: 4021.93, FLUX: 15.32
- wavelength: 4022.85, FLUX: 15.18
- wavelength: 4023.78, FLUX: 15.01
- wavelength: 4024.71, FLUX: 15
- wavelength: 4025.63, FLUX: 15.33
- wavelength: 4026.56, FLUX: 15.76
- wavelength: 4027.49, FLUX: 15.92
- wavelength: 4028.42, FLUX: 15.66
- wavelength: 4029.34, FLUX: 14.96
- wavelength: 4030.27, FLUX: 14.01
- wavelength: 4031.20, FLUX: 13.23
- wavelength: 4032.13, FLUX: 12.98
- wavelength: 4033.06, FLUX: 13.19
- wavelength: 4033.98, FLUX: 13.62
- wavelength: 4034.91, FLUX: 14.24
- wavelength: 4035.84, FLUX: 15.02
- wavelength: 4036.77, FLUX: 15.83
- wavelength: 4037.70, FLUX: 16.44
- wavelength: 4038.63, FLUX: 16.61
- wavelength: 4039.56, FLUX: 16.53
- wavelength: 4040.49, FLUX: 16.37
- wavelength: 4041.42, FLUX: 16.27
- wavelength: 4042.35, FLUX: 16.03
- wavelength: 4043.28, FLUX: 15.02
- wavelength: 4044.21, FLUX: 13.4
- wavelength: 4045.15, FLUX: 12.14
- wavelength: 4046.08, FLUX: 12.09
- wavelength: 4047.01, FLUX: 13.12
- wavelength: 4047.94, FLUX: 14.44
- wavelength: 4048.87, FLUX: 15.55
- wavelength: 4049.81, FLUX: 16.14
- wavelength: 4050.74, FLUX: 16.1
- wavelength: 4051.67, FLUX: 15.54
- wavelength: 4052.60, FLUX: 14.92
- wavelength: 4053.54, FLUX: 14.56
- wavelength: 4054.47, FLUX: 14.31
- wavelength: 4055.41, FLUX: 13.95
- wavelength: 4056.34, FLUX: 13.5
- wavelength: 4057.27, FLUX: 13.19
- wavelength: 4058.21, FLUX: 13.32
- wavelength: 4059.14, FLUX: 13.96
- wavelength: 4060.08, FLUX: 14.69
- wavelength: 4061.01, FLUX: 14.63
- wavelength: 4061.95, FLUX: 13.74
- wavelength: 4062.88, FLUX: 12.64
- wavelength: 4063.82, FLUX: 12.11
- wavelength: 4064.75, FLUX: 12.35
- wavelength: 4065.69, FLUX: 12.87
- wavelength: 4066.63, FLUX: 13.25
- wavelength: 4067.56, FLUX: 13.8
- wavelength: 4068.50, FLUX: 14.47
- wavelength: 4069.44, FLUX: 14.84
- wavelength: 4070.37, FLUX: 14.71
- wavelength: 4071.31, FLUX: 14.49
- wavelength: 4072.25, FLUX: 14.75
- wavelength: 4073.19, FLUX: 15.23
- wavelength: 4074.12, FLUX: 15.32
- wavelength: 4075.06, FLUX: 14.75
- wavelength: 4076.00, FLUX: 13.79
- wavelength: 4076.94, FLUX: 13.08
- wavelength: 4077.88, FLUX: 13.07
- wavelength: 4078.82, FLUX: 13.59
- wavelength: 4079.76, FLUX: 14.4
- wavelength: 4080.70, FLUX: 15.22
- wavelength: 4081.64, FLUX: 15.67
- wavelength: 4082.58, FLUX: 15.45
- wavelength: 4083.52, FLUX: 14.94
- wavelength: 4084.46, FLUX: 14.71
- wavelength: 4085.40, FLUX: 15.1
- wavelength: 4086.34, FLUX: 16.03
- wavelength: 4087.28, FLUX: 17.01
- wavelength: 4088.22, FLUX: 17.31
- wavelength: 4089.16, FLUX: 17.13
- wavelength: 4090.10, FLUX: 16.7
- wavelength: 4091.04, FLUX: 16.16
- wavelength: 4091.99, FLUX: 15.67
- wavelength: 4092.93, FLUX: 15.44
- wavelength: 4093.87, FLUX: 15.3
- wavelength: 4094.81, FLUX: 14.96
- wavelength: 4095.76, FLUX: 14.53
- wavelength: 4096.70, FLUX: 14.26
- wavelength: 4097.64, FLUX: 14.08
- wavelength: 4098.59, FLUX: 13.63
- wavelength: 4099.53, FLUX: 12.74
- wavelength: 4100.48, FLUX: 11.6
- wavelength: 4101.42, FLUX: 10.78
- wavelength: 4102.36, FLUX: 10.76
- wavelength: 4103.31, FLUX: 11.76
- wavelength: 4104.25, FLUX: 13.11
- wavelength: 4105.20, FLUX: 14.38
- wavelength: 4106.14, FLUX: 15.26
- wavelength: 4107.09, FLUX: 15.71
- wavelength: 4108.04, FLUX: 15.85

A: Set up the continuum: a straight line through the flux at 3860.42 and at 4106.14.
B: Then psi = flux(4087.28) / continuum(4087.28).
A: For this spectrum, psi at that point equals 1.17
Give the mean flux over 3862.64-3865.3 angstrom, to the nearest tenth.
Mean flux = 8.7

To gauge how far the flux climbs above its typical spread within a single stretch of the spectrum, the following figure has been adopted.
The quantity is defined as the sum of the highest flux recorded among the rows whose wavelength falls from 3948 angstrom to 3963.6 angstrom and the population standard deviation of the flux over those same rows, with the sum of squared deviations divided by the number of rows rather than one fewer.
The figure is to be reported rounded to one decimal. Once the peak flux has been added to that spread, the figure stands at 13.5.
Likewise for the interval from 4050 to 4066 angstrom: 17.2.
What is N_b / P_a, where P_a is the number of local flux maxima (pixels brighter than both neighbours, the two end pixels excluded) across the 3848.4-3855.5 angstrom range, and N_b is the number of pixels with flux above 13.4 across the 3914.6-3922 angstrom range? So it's 0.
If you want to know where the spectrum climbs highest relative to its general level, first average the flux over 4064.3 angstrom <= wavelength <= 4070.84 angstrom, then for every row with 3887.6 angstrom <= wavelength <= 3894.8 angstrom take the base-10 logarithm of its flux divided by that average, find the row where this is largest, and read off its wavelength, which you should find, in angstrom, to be 3893.45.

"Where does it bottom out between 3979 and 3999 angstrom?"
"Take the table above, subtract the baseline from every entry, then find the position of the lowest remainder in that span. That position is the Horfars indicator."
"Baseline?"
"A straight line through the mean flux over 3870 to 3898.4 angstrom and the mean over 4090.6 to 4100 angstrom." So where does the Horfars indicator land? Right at 3997.00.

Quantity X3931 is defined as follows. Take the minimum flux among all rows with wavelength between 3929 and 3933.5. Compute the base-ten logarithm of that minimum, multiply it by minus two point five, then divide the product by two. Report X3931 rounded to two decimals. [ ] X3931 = -0.48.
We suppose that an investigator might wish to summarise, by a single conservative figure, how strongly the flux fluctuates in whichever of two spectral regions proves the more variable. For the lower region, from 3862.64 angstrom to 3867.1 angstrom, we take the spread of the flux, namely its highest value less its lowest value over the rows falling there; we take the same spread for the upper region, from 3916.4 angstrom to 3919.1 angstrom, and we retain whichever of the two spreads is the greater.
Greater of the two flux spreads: 0.9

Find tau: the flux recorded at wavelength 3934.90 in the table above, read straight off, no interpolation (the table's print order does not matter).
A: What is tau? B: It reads 2.958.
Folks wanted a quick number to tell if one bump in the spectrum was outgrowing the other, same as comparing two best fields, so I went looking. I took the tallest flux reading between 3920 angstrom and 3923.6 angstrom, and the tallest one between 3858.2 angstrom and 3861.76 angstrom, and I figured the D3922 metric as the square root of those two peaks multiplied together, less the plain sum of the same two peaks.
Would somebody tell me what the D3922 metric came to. -9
